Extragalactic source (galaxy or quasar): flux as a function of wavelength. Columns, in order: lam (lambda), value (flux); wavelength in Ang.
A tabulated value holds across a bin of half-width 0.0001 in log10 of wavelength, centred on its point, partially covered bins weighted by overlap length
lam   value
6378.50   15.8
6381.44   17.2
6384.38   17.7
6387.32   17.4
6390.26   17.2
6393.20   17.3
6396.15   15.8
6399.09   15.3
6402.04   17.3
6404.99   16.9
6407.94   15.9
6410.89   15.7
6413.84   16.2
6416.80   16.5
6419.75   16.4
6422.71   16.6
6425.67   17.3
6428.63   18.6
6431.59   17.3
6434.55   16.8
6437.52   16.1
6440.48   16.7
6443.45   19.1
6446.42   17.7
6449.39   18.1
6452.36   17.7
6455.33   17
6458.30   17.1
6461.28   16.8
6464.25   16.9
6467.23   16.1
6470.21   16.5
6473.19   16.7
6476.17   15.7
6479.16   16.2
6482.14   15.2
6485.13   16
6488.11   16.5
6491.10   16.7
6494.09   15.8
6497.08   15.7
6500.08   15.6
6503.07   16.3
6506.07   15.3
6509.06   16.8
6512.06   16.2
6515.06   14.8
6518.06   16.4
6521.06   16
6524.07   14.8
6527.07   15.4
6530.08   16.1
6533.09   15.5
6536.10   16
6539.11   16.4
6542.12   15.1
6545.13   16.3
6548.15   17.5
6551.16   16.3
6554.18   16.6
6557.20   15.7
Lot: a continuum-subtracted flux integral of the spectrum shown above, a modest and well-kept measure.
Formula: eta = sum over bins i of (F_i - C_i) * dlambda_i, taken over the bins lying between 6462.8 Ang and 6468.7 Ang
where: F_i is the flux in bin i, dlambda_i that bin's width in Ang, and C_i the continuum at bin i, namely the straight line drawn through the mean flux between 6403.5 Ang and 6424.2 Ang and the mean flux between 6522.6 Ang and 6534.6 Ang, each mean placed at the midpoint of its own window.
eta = 3.4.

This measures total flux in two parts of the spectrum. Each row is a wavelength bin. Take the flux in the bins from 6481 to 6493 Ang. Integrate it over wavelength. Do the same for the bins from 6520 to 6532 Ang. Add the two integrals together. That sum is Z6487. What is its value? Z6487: 380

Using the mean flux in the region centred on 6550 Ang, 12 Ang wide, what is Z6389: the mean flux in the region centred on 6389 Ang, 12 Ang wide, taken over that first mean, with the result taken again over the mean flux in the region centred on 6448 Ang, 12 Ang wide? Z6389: 0.057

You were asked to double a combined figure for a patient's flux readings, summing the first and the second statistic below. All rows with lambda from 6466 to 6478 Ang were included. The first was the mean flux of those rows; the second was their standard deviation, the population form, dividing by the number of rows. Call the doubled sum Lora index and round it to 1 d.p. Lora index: 33.3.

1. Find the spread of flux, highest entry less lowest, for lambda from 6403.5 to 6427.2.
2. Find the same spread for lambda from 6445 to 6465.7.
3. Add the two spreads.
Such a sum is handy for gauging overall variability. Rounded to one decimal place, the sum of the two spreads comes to 2.9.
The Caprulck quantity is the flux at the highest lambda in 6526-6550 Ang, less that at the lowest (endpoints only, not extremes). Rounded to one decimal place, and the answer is 2.1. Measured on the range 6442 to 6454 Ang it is -1.4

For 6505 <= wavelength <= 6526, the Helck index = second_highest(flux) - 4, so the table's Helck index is 12.4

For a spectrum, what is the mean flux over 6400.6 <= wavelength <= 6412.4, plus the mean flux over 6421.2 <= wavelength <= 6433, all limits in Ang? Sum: 33.9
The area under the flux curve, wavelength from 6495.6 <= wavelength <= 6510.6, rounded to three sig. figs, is 239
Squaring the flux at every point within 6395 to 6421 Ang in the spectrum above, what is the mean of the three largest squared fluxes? 286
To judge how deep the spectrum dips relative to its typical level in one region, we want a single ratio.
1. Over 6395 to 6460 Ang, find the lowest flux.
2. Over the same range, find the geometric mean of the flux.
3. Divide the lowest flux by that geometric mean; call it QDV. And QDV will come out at 0.906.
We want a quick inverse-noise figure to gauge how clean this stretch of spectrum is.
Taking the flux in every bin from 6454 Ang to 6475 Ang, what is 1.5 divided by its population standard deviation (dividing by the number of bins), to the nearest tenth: 4.8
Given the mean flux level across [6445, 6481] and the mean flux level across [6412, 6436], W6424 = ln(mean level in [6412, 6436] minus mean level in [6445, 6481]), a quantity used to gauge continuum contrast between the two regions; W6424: -2.4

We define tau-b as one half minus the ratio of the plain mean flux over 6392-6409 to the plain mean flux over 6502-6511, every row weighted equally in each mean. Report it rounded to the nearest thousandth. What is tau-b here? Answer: -0.518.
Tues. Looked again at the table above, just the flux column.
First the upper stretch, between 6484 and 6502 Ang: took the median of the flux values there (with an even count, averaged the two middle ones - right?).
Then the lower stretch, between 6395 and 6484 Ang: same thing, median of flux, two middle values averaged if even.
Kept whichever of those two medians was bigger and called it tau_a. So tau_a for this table 16.7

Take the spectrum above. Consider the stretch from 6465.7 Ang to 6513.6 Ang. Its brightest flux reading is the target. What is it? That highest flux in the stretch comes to 16.8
